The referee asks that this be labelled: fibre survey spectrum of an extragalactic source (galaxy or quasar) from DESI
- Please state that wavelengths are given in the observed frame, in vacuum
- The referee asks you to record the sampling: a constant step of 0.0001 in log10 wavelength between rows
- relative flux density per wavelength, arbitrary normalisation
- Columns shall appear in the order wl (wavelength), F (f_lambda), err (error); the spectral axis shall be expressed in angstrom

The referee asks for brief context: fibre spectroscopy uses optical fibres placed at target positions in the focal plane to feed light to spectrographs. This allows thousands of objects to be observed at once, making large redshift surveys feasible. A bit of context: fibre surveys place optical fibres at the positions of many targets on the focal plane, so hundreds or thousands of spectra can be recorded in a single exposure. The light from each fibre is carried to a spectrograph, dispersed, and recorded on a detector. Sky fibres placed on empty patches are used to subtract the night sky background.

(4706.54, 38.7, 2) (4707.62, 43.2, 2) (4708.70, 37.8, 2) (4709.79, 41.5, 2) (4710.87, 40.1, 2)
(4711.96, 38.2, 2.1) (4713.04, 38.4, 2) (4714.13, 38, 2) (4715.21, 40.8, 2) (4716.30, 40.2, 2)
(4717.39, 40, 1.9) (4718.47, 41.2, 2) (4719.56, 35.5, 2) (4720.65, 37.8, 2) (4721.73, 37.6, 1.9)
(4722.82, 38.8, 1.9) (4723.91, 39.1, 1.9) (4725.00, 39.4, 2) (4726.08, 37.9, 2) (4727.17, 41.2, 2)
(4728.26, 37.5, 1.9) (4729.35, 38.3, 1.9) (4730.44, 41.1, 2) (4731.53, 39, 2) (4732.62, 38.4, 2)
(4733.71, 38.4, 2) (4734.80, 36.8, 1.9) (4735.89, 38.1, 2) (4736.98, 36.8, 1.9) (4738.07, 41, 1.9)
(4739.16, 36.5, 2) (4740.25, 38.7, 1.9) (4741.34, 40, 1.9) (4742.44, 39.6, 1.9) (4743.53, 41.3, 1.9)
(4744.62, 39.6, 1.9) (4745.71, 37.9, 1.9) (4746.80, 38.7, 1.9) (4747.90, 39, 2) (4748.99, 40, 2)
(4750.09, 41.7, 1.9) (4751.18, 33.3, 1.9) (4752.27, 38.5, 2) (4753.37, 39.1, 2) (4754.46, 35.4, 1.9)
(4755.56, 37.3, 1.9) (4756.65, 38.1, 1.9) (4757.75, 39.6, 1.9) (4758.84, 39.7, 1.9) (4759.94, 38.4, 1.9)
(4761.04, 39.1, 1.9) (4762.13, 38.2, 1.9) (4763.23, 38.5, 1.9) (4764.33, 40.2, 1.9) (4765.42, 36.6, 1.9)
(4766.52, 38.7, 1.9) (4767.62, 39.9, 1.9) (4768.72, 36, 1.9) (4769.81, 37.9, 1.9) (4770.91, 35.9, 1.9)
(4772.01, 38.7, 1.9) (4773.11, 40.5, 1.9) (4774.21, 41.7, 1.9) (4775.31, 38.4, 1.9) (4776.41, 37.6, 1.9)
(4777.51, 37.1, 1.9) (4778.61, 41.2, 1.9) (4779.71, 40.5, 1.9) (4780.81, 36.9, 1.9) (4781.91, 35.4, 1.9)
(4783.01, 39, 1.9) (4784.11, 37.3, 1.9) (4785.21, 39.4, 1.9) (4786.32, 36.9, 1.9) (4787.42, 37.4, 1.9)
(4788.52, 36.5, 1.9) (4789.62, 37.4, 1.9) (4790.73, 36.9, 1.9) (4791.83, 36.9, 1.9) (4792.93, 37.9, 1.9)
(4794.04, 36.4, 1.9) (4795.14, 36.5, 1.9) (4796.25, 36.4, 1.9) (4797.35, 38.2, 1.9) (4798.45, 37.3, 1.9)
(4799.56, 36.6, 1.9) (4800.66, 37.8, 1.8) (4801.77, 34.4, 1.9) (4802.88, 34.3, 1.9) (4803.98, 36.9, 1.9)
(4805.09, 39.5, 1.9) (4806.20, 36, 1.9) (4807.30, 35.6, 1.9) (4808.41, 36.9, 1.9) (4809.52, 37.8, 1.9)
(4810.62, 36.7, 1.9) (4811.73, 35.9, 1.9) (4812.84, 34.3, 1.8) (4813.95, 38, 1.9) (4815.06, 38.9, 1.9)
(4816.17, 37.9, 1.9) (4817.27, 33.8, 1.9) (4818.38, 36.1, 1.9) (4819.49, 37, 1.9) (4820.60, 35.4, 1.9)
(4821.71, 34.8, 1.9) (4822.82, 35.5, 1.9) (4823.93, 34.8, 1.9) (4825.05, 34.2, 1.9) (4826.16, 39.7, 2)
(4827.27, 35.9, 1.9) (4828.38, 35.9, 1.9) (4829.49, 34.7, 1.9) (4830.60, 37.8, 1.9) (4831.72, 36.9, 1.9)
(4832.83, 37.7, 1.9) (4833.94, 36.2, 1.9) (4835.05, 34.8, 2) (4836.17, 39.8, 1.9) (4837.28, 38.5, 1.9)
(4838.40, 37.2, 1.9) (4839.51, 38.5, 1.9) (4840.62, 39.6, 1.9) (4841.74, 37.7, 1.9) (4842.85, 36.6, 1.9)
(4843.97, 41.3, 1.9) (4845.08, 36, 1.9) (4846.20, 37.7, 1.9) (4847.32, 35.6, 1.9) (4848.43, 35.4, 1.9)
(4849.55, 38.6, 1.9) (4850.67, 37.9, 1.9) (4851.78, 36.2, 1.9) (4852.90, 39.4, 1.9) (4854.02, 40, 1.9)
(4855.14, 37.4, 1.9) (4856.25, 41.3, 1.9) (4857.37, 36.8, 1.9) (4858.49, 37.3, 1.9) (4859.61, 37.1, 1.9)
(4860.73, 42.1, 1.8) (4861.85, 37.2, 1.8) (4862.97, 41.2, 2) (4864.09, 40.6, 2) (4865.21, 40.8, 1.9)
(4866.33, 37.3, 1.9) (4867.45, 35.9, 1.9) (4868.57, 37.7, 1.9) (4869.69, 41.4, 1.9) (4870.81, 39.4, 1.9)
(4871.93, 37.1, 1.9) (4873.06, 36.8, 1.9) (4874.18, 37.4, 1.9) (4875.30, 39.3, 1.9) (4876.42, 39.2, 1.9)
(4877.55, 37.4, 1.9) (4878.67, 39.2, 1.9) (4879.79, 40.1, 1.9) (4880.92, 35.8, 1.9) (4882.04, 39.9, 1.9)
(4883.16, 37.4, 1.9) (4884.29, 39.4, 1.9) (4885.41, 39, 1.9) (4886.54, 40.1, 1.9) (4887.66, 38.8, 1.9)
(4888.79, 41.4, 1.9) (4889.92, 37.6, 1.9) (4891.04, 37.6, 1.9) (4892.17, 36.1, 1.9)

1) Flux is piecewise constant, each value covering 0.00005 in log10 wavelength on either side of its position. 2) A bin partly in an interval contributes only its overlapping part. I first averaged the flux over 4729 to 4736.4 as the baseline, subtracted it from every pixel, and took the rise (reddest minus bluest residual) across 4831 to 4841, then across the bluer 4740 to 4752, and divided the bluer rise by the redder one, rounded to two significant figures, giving -2.0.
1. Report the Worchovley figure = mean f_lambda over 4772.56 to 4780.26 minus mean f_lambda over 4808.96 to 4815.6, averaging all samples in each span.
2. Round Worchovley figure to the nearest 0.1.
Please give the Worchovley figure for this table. 2.6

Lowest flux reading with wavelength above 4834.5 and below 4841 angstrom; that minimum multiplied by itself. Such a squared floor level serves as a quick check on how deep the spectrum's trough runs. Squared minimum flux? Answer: 1211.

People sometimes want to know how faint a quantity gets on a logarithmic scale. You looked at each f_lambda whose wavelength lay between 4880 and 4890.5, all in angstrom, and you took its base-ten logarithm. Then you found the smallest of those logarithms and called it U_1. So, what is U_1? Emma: 1.554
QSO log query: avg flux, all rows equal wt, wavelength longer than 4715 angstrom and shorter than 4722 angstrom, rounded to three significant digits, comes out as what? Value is 39.0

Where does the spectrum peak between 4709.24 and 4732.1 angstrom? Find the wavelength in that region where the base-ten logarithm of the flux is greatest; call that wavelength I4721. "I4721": 4709.79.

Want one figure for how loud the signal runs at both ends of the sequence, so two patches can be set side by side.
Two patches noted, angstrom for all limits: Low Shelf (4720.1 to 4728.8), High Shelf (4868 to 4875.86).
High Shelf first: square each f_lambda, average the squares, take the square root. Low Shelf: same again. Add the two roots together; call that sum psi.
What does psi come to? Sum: 77.2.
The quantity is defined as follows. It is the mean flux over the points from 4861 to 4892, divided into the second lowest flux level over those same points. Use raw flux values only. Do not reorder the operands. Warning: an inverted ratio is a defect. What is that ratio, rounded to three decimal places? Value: 0.928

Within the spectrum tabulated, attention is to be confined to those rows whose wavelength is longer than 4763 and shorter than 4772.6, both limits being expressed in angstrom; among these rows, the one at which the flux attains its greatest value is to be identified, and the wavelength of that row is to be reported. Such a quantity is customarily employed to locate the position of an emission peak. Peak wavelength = 4764.33 angstrom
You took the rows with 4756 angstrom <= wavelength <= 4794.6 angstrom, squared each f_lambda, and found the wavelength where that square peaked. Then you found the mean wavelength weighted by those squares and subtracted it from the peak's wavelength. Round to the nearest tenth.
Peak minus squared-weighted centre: -0.8 angstrom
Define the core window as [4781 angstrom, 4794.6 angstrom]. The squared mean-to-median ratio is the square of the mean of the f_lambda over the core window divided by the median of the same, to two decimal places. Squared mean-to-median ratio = 1.01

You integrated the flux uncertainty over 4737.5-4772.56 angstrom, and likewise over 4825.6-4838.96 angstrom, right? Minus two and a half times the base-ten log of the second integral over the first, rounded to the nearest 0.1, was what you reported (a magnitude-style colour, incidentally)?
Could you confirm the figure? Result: 1.0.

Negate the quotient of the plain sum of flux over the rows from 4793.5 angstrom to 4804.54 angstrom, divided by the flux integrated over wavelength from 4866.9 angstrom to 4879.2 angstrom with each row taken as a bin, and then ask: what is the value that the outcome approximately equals -0.8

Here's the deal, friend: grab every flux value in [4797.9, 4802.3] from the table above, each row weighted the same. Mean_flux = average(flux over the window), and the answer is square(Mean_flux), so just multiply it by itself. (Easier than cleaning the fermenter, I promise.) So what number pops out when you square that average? 1334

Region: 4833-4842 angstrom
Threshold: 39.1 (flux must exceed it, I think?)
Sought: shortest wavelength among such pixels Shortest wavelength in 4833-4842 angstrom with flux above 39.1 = 4836.17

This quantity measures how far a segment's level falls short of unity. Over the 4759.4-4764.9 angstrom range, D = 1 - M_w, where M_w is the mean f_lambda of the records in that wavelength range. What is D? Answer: -37.9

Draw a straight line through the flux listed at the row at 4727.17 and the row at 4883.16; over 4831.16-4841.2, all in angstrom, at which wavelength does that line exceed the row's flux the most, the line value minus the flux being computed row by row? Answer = 4835.05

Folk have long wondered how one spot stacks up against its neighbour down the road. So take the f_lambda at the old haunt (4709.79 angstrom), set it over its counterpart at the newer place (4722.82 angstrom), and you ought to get 1.07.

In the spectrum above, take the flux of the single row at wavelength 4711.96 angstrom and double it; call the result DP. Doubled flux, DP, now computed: 76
